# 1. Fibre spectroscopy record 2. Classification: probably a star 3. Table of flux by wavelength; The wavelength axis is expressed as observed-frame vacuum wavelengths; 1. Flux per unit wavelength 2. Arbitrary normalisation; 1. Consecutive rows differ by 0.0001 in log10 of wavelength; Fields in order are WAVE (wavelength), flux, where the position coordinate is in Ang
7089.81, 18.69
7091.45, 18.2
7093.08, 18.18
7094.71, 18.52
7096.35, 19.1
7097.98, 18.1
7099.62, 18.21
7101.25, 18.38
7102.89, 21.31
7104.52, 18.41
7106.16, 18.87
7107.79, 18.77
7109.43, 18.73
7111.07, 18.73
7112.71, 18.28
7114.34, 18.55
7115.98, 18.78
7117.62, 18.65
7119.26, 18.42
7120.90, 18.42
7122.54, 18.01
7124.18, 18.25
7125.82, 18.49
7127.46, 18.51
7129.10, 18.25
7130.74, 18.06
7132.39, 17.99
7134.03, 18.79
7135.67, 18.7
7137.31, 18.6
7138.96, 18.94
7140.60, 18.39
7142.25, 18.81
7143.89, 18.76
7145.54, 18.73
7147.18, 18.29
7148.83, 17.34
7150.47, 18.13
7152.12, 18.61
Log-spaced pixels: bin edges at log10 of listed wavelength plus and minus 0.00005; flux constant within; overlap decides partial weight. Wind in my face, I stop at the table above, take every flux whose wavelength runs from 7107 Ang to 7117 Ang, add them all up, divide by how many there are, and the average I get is 18.6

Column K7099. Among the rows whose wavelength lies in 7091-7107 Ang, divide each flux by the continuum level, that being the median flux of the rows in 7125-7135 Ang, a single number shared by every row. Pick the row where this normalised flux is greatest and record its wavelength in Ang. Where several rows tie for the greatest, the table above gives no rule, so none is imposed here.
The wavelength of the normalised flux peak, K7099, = 7102.89 Ang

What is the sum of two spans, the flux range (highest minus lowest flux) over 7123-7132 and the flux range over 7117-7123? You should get 1.09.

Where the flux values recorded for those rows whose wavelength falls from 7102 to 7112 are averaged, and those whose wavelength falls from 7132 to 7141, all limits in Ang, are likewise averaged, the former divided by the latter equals 1.03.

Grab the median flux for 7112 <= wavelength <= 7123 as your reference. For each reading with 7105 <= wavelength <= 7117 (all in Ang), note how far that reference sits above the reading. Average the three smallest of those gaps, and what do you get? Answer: -0.39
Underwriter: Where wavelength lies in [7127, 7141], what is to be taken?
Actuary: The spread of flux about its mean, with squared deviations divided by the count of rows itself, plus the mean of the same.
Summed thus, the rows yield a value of 18.78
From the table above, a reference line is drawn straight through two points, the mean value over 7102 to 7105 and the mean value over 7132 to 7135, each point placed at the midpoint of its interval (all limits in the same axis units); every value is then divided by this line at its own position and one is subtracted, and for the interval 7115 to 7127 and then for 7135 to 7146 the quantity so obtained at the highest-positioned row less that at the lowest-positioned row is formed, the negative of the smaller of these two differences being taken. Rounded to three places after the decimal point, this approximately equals -0.010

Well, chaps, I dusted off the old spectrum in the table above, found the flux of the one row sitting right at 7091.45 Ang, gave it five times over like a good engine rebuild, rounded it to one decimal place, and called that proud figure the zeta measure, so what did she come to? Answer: 91.0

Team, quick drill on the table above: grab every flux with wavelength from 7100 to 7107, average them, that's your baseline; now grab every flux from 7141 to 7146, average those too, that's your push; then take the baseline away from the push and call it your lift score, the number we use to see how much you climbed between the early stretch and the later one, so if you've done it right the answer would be -0.5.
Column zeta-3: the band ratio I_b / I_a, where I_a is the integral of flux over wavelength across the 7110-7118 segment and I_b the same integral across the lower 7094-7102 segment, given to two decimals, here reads 0.99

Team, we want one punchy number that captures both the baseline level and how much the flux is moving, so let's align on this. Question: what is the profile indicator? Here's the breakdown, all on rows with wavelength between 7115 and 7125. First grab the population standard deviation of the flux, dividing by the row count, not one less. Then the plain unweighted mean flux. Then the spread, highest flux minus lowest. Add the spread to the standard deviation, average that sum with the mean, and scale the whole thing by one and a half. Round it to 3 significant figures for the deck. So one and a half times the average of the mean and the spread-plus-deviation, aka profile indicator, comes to 14.6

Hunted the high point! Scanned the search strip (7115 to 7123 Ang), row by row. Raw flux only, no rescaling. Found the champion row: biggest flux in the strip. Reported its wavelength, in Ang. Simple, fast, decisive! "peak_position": 7115.98 Ang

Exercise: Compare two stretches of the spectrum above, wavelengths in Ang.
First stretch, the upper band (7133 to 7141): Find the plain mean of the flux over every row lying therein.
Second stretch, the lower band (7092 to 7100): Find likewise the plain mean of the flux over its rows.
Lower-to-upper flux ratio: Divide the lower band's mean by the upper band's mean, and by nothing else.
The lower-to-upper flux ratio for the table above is 0.99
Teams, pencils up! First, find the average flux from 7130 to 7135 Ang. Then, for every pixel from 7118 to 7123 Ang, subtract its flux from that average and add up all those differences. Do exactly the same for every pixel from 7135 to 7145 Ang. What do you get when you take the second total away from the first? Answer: 2.5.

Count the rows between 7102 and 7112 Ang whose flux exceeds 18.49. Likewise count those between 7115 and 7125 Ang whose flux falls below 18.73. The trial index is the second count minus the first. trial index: 0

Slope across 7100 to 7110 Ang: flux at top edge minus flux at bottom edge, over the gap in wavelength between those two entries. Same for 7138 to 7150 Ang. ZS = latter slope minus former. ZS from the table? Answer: -0.205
